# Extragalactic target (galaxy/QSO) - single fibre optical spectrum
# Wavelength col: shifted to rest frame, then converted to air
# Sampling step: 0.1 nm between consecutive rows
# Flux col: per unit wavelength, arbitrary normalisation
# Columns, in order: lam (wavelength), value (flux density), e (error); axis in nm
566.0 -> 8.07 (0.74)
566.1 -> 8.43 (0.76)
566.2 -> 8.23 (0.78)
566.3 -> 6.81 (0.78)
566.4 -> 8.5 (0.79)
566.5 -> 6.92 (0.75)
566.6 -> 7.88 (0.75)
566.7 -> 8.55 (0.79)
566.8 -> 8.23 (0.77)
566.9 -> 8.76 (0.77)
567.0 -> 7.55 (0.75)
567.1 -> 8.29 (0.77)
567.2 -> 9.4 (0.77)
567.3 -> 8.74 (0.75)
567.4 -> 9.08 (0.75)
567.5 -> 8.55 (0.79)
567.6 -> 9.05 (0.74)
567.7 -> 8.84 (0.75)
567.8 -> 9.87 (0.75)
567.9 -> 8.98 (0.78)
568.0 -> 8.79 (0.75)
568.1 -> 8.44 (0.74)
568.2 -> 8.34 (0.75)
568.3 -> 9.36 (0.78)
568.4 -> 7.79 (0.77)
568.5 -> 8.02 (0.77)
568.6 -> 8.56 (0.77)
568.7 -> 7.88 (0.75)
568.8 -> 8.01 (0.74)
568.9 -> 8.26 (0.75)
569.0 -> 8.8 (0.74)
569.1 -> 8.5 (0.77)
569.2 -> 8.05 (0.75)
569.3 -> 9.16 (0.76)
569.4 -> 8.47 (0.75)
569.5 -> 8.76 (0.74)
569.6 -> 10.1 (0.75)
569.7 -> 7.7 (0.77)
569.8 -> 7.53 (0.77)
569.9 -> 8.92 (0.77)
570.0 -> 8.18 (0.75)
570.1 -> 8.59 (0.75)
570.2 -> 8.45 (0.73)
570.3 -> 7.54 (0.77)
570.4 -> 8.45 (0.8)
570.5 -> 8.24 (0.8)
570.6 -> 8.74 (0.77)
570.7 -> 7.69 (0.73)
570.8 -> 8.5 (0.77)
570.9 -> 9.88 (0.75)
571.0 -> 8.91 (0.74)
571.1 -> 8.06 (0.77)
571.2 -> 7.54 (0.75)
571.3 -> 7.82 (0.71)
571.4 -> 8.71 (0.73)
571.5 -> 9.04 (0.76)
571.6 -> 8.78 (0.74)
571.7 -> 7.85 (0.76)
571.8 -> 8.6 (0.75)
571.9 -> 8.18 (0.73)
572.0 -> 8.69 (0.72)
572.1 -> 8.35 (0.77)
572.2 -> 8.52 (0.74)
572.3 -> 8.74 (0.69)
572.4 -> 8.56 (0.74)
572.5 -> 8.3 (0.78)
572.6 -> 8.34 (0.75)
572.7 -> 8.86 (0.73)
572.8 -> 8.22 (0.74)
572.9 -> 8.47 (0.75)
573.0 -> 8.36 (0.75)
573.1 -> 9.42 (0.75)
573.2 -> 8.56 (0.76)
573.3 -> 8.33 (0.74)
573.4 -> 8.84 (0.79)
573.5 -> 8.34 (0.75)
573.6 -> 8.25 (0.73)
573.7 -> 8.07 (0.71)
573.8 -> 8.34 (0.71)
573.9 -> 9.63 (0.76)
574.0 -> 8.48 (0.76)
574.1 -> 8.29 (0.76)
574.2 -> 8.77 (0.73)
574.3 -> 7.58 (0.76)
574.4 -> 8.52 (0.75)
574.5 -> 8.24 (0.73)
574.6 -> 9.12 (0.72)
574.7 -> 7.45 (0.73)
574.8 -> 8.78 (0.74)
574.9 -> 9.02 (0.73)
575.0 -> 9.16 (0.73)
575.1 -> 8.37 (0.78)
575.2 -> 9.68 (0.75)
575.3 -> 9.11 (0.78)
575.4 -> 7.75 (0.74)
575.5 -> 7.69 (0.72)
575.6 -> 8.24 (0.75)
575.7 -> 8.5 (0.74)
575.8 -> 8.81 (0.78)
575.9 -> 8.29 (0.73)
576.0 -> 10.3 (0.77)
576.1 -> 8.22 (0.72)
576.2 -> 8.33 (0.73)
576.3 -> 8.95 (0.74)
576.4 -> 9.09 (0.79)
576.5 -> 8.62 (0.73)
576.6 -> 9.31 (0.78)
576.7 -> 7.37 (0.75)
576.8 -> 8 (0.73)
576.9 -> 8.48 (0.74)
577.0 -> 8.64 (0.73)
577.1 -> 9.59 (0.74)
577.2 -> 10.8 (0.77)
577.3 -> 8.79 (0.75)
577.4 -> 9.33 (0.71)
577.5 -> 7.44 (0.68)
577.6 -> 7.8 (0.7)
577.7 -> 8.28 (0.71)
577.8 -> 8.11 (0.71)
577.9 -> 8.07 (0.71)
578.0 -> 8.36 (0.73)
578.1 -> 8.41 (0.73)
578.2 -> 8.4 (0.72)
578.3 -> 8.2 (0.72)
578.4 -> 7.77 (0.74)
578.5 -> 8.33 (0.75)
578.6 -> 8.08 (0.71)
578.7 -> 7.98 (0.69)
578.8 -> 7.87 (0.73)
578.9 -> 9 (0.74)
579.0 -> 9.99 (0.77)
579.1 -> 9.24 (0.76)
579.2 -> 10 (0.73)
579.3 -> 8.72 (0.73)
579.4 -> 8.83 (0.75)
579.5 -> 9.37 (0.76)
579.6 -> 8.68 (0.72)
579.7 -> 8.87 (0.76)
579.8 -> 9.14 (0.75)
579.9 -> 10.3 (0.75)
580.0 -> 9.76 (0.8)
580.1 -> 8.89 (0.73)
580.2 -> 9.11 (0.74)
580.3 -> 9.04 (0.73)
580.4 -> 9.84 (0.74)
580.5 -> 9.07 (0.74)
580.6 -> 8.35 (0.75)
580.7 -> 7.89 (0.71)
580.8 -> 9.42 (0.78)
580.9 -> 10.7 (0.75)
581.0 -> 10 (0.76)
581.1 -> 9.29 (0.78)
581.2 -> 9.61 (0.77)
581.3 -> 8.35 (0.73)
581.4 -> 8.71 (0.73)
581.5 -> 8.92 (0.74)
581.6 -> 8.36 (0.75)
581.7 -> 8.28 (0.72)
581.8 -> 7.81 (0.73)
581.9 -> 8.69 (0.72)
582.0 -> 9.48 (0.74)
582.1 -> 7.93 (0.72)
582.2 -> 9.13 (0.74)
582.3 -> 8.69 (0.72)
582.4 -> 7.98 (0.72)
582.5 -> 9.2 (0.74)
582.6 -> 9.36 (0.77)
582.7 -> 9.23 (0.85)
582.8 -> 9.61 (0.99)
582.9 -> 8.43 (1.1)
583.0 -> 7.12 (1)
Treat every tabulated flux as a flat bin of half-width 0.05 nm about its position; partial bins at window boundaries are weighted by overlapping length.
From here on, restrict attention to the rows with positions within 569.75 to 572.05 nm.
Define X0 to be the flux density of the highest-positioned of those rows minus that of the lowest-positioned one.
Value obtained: 1.2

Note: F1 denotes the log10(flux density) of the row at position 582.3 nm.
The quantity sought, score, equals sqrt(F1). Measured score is 0.969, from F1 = 0.939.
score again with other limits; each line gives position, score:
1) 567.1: 0.958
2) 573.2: 0.966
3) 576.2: 0.960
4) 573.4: 0.973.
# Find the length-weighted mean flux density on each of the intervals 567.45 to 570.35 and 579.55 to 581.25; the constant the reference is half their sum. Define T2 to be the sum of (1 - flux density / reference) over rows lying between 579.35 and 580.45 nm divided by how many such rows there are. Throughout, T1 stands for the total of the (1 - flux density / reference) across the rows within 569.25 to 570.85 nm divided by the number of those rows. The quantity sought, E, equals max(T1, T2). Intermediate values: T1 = 0.05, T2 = -0.039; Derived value 0.053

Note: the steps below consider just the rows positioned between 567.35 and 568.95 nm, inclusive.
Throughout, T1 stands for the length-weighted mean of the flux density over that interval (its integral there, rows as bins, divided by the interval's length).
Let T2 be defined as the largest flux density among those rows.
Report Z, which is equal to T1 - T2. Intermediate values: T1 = 8.61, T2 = 9.87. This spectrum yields -1.3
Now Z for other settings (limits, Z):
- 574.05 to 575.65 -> -1.2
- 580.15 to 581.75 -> -1.6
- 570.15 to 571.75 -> -1.5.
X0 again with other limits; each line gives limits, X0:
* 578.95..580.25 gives -0.9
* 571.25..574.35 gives -0.2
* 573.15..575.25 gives 1.1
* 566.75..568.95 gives 0.0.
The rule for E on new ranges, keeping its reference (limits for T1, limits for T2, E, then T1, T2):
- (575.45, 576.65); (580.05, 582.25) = 0.024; 0.02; -0.004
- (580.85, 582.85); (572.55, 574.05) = 0.039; -0.01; 0.039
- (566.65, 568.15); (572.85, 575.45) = 0.038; 0.02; 0.038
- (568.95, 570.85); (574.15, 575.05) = 0.053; 0.05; 0.045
